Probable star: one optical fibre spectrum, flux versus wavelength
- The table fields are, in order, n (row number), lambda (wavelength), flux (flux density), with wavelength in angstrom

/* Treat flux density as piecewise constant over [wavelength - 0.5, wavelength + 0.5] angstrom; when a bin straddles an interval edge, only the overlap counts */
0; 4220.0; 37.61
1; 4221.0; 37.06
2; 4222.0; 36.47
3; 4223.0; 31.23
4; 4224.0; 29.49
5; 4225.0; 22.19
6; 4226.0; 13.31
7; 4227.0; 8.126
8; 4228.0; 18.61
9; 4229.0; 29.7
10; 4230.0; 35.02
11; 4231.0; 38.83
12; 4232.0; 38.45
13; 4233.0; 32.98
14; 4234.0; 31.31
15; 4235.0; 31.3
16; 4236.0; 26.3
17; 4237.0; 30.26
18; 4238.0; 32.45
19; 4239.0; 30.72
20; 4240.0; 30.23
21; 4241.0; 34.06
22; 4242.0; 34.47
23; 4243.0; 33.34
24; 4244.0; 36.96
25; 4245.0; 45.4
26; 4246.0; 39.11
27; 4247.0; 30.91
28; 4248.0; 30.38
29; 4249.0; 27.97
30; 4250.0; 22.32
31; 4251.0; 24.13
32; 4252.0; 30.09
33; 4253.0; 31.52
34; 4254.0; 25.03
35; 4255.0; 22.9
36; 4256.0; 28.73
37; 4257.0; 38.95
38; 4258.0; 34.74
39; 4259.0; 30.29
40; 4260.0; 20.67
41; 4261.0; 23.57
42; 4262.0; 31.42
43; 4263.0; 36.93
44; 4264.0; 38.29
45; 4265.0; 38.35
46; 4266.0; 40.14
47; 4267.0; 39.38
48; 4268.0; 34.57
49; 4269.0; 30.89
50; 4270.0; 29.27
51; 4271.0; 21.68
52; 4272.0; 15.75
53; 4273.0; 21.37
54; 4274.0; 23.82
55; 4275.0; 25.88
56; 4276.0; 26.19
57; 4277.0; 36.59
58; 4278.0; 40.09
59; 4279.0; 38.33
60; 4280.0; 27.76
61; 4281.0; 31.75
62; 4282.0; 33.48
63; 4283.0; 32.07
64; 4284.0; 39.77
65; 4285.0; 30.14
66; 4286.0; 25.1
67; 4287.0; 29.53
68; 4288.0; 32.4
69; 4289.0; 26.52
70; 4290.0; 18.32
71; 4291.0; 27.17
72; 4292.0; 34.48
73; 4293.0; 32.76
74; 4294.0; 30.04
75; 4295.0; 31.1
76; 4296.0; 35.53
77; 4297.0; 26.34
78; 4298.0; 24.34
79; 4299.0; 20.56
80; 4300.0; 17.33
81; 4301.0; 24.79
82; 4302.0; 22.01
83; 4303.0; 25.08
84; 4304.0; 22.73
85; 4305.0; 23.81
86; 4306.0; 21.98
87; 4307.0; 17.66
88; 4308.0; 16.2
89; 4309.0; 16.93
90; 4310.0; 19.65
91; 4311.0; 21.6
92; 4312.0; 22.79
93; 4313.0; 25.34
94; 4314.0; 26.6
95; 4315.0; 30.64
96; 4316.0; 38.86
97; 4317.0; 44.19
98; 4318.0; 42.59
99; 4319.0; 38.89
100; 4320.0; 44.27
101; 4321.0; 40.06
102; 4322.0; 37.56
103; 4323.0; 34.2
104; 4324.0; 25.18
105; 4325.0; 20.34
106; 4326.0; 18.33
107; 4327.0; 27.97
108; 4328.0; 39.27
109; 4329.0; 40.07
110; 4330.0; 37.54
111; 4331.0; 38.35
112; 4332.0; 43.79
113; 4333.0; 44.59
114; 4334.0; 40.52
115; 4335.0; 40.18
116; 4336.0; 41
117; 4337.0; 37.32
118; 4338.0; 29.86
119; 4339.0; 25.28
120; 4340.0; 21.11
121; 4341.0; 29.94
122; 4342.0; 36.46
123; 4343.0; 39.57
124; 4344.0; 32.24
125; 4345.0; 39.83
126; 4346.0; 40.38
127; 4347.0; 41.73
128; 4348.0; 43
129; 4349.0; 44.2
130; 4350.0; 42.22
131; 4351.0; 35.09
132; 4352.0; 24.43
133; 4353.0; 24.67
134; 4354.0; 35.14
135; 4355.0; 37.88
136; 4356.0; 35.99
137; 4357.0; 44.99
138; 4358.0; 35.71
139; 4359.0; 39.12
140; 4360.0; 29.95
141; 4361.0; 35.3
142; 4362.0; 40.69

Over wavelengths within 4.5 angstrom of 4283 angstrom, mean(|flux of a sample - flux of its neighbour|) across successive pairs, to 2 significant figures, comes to 5.6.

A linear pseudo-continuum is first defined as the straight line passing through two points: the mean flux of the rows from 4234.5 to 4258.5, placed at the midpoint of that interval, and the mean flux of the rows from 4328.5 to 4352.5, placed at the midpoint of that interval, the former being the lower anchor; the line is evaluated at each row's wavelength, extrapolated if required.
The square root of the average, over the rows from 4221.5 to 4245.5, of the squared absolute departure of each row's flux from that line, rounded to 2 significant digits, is 7.8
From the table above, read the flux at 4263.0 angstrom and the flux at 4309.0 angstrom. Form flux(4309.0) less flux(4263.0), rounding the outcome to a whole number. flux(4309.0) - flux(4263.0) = -20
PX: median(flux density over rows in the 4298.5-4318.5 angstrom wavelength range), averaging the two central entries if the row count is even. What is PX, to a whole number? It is 23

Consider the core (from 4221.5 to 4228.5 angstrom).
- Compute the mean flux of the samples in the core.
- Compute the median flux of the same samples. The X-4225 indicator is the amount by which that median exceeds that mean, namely -0.6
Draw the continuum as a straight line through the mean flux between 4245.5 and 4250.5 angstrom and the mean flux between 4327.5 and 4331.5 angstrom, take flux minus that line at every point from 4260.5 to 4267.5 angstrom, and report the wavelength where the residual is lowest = 4261.0 angstrom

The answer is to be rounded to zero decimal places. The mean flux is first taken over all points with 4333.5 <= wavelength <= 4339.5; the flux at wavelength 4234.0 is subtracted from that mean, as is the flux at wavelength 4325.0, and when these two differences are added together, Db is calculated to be 20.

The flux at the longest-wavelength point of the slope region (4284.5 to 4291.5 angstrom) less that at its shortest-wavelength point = -3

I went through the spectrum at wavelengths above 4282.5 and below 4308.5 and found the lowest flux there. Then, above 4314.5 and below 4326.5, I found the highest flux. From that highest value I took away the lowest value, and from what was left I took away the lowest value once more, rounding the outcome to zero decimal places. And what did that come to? 12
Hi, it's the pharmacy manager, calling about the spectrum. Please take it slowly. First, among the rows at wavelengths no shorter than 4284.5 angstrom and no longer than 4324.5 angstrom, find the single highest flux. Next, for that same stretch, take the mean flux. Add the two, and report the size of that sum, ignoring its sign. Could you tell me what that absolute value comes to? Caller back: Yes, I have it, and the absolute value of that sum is 72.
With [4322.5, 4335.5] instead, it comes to 79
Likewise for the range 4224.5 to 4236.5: 66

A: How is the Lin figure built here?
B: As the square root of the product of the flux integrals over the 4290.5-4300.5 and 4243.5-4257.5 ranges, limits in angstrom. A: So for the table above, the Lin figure 349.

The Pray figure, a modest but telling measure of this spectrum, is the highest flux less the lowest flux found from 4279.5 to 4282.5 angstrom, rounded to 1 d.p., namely 5.7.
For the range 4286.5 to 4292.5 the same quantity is 16.2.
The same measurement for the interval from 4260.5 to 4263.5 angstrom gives 13.4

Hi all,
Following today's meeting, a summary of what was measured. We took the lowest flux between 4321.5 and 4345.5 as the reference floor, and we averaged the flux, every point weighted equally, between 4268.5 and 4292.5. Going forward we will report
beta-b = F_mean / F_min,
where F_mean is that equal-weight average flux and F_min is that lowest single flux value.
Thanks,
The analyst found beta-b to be 1.6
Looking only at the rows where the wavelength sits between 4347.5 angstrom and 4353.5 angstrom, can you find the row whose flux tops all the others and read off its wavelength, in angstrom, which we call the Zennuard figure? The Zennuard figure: 4349.0 angstrom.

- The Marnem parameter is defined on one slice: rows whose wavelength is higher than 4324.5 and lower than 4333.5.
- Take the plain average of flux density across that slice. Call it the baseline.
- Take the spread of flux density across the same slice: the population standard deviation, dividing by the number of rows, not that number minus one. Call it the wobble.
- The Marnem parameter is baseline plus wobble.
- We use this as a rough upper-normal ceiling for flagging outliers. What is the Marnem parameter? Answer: 43.7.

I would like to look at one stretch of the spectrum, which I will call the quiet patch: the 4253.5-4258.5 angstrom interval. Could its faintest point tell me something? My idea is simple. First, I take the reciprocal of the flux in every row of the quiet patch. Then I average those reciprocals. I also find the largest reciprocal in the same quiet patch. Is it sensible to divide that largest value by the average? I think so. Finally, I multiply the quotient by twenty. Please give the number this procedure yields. 25.3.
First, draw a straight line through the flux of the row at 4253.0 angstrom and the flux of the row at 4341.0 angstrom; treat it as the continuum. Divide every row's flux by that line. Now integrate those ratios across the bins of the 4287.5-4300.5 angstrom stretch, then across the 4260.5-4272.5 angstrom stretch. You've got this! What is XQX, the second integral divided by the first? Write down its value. 1.05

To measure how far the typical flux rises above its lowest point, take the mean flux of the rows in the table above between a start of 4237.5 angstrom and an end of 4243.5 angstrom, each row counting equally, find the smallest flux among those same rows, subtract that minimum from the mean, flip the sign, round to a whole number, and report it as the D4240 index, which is -2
